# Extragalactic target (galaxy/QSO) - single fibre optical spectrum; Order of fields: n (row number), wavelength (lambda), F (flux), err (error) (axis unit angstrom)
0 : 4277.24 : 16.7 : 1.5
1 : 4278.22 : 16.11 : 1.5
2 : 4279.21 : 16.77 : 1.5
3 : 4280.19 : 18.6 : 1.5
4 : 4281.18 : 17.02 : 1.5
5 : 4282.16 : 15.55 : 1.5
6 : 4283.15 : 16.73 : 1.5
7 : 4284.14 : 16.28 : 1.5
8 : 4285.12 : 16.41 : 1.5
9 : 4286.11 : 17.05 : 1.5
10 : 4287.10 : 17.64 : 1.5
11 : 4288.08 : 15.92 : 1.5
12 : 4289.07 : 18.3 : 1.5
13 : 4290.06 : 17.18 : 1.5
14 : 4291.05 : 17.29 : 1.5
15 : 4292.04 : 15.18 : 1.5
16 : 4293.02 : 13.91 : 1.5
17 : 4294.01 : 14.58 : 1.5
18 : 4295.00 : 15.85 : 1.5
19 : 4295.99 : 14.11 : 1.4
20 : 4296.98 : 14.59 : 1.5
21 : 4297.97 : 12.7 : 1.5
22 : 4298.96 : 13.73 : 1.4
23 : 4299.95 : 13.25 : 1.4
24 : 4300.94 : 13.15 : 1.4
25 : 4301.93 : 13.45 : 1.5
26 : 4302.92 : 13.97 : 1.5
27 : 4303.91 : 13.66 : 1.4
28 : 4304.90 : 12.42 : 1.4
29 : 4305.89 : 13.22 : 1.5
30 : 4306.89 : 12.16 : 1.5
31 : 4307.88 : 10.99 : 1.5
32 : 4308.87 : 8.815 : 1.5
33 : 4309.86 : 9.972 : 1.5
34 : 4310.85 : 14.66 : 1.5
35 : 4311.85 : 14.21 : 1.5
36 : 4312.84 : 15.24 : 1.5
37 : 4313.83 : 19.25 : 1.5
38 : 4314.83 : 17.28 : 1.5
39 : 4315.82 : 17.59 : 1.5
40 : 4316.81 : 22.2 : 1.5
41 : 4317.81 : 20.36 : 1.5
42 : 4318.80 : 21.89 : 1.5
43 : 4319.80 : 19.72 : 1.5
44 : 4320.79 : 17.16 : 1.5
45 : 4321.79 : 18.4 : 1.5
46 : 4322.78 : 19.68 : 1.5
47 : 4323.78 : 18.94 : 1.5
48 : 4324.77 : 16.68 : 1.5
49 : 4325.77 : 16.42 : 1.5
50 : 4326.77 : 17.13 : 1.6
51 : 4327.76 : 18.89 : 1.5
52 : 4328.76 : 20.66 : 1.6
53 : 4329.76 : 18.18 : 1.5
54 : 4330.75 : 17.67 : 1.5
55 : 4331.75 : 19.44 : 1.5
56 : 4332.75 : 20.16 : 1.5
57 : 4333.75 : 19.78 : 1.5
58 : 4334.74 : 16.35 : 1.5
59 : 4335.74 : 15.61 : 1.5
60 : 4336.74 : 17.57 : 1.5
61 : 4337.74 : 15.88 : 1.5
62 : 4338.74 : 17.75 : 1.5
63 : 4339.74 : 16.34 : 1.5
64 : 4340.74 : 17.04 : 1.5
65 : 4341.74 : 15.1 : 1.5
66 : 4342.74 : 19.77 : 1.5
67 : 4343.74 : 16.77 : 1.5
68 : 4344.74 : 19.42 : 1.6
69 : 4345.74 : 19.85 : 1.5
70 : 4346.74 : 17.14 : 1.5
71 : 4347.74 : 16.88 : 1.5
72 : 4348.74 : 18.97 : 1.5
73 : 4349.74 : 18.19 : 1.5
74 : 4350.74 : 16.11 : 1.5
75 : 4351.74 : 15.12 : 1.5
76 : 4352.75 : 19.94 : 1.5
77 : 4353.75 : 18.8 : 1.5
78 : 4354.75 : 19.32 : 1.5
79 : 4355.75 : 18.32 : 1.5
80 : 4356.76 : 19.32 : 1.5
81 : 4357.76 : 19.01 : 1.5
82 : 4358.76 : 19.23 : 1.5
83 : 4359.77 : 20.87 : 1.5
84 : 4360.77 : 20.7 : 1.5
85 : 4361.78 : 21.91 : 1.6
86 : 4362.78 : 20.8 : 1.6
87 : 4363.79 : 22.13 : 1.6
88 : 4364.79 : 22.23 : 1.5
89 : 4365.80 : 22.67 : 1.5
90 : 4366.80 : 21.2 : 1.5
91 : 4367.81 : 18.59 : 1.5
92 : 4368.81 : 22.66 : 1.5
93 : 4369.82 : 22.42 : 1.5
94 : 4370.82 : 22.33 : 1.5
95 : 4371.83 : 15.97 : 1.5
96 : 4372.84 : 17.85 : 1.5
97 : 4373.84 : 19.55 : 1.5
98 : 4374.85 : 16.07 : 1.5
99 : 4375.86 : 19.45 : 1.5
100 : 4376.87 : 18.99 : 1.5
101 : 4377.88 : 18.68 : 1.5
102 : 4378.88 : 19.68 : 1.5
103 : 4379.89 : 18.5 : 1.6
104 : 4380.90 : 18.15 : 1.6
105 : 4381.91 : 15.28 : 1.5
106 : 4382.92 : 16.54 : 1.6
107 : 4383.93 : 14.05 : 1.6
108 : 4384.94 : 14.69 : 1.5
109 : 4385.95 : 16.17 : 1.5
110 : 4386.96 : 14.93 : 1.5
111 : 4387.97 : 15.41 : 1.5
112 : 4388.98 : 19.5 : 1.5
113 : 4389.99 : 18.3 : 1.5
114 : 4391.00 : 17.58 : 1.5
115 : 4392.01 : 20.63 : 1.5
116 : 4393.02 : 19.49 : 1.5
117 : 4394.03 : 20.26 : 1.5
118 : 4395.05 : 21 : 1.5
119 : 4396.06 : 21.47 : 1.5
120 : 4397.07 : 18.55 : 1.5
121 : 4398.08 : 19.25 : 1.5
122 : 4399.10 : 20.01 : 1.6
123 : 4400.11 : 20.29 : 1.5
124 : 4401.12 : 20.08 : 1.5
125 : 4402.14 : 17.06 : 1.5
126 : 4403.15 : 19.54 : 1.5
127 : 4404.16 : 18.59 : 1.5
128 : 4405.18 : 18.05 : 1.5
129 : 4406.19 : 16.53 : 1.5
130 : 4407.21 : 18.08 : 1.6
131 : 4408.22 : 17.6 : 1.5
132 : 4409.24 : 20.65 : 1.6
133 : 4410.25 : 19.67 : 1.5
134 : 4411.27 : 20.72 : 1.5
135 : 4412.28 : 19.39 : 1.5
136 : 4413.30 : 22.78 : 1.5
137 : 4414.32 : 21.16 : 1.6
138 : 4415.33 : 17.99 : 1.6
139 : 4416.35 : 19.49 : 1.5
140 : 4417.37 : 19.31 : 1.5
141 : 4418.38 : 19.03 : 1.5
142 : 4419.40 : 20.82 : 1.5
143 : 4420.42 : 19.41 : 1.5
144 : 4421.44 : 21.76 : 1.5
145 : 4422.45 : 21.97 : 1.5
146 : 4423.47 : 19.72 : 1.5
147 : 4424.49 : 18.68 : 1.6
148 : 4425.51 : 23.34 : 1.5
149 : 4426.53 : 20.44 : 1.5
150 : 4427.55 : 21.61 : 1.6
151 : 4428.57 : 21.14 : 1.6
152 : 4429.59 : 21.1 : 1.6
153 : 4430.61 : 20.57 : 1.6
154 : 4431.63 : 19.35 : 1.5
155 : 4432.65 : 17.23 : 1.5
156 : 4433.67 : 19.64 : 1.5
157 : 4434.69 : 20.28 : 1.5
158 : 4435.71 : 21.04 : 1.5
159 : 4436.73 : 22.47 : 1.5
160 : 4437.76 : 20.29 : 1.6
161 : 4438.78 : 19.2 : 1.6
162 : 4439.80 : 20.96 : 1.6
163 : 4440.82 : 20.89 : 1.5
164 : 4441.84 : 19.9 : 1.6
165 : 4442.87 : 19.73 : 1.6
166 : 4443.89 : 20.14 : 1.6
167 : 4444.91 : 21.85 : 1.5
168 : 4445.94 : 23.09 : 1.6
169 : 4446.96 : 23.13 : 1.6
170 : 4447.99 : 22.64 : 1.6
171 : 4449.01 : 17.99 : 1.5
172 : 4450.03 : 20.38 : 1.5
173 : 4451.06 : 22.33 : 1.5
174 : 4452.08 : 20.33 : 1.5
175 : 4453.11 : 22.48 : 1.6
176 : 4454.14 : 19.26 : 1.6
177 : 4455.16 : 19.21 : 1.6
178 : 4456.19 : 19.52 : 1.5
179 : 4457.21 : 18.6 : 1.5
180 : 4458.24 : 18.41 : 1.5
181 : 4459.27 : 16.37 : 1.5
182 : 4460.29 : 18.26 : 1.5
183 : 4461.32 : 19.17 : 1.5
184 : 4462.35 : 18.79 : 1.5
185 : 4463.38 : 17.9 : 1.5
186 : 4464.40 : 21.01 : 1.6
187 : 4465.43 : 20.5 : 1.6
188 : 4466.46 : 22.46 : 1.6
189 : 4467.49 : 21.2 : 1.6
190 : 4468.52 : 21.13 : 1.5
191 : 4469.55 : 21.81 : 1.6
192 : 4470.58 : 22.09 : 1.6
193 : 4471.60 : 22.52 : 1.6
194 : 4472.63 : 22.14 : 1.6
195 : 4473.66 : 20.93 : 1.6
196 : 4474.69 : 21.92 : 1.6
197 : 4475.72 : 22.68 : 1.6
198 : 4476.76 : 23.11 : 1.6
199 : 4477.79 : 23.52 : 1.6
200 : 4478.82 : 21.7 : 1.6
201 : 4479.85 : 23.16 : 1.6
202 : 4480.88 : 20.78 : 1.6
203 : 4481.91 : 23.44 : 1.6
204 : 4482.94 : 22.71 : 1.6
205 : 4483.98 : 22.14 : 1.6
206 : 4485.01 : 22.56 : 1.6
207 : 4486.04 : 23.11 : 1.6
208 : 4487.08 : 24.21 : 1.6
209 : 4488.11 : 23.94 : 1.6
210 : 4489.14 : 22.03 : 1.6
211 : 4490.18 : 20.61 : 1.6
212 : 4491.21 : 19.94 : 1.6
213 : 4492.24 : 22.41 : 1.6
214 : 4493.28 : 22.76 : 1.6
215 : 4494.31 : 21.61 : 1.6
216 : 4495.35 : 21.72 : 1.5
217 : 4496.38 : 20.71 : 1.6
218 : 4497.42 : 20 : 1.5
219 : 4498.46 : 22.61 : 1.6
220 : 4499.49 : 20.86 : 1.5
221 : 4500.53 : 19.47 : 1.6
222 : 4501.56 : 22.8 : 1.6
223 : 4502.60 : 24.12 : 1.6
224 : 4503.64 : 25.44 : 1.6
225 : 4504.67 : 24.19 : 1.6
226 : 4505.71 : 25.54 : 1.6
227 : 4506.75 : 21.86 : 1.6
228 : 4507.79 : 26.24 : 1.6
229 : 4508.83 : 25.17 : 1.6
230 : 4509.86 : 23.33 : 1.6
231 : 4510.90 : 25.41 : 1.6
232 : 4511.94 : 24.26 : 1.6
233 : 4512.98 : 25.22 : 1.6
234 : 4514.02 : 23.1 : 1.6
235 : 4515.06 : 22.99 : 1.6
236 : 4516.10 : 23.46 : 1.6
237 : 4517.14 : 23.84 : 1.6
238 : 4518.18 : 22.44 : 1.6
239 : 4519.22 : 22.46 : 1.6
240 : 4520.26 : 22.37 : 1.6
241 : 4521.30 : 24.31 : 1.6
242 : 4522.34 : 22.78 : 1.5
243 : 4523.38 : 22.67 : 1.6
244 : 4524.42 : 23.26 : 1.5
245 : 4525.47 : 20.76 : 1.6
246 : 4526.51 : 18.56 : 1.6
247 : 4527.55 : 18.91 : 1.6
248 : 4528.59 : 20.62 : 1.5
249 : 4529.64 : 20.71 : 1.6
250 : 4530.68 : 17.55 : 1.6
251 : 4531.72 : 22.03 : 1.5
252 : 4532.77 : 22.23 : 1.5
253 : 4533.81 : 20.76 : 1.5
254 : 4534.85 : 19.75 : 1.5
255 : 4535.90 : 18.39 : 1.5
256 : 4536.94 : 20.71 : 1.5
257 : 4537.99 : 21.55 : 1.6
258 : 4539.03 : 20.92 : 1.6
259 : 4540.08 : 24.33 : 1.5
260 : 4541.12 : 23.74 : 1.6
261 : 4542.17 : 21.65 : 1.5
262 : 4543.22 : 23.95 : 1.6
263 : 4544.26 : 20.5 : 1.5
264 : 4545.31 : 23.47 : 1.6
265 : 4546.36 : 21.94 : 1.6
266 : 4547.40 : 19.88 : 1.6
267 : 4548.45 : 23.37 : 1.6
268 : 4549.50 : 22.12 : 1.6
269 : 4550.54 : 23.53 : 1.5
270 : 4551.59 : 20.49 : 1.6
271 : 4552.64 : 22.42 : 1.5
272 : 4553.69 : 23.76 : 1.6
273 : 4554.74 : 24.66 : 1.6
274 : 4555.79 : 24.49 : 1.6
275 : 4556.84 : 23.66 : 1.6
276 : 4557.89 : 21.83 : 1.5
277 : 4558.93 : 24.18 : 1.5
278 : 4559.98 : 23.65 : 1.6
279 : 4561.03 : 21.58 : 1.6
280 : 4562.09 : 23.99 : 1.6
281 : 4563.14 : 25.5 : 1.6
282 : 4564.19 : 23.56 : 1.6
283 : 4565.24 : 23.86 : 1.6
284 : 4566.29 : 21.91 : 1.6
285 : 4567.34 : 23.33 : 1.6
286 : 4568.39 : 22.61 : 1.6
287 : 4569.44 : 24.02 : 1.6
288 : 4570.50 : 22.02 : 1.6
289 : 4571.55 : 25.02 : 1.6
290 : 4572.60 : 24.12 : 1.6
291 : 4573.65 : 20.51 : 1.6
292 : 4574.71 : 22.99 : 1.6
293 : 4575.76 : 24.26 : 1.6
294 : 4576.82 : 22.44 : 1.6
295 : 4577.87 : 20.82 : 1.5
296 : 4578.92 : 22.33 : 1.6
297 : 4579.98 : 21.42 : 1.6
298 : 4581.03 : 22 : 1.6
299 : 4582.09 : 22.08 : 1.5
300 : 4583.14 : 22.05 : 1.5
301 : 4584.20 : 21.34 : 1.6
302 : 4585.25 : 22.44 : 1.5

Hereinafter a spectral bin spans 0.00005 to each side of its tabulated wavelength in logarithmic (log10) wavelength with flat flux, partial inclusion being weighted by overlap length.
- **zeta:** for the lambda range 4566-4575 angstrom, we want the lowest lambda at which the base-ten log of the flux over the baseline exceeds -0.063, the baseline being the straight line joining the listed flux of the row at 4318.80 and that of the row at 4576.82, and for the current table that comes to 4566.29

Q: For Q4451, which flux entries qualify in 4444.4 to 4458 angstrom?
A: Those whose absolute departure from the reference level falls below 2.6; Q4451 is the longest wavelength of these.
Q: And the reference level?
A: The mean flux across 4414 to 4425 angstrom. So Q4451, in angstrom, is 4457.21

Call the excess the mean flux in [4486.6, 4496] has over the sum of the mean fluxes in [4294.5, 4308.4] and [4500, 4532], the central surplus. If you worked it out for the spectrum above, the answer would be -14.0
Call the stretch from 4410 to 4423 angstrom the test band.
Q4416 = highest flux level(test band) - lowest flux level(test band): 4.8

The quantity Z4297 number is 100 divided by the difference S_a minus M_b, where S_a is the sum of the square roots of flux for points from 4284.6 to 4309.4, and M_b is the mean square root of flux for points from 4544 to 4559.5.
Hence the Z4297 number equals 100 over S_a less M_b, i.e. 1.11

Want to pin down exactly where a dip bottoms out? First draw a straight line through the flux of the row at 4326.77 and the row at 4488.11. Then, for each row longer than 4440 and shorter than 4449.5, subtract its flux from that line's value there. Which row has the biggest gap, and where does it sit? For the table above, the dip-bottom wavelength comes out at 4449.01 angstrom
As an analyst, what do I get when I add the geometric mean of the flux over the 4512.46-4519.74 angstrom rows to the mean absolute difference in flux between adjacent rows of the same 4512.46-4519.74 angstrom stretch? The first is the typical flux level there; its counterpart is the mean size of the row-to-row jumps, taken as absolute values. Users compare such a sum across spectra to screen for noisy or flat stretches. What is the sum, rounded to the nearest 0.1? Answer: 24.1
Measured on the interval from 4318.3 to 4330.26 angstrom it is 20.1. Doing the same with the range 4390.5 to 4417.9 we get 20.9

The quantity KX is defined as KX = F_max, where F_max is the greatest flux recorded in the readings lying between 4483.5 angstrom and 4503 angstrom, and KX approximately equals 24.21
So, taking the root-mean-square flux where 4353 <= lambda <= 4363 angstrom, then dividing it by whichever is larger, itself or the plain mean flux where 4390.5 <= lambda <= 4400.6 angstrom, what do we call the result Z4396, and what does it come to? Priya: 1.00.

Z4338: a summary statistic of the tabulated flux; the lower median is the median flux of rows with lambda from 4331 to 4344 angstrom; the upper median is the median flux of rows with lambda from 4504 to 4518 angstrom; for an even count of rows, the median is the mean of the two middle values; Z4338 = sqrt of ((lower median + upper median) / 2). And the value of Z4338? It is 4.54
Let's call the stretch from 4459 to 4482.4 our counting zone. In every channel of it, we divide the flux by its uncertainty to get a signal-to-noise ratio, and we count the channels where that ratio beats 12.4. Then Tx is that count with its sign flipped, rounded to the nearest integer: -20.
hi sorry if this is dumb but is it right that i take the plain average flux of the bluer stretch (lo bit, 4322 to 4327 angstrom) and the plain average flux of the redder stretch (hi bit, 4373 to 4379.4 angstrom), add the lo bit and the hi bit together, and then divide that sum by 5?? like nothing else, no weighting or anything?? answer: 7.3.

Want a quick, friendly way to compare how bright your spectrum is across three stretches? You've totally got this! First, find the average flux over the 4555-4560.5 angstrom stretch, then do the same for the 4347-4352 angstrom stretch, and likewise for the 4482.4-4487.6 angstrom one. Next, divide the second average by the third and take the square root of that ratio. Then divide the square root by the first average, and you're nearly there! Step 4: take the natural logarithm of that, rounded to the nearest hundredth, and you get -3.31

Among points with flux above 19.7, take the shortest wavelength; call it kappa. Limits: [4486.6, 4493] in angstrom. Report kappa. 4487.08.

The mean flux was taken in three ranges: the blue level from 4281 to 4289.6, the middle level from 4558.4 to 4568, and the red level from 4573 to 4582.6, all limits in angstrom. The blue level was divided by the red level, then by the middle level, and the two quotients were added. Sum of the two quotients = 1.5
